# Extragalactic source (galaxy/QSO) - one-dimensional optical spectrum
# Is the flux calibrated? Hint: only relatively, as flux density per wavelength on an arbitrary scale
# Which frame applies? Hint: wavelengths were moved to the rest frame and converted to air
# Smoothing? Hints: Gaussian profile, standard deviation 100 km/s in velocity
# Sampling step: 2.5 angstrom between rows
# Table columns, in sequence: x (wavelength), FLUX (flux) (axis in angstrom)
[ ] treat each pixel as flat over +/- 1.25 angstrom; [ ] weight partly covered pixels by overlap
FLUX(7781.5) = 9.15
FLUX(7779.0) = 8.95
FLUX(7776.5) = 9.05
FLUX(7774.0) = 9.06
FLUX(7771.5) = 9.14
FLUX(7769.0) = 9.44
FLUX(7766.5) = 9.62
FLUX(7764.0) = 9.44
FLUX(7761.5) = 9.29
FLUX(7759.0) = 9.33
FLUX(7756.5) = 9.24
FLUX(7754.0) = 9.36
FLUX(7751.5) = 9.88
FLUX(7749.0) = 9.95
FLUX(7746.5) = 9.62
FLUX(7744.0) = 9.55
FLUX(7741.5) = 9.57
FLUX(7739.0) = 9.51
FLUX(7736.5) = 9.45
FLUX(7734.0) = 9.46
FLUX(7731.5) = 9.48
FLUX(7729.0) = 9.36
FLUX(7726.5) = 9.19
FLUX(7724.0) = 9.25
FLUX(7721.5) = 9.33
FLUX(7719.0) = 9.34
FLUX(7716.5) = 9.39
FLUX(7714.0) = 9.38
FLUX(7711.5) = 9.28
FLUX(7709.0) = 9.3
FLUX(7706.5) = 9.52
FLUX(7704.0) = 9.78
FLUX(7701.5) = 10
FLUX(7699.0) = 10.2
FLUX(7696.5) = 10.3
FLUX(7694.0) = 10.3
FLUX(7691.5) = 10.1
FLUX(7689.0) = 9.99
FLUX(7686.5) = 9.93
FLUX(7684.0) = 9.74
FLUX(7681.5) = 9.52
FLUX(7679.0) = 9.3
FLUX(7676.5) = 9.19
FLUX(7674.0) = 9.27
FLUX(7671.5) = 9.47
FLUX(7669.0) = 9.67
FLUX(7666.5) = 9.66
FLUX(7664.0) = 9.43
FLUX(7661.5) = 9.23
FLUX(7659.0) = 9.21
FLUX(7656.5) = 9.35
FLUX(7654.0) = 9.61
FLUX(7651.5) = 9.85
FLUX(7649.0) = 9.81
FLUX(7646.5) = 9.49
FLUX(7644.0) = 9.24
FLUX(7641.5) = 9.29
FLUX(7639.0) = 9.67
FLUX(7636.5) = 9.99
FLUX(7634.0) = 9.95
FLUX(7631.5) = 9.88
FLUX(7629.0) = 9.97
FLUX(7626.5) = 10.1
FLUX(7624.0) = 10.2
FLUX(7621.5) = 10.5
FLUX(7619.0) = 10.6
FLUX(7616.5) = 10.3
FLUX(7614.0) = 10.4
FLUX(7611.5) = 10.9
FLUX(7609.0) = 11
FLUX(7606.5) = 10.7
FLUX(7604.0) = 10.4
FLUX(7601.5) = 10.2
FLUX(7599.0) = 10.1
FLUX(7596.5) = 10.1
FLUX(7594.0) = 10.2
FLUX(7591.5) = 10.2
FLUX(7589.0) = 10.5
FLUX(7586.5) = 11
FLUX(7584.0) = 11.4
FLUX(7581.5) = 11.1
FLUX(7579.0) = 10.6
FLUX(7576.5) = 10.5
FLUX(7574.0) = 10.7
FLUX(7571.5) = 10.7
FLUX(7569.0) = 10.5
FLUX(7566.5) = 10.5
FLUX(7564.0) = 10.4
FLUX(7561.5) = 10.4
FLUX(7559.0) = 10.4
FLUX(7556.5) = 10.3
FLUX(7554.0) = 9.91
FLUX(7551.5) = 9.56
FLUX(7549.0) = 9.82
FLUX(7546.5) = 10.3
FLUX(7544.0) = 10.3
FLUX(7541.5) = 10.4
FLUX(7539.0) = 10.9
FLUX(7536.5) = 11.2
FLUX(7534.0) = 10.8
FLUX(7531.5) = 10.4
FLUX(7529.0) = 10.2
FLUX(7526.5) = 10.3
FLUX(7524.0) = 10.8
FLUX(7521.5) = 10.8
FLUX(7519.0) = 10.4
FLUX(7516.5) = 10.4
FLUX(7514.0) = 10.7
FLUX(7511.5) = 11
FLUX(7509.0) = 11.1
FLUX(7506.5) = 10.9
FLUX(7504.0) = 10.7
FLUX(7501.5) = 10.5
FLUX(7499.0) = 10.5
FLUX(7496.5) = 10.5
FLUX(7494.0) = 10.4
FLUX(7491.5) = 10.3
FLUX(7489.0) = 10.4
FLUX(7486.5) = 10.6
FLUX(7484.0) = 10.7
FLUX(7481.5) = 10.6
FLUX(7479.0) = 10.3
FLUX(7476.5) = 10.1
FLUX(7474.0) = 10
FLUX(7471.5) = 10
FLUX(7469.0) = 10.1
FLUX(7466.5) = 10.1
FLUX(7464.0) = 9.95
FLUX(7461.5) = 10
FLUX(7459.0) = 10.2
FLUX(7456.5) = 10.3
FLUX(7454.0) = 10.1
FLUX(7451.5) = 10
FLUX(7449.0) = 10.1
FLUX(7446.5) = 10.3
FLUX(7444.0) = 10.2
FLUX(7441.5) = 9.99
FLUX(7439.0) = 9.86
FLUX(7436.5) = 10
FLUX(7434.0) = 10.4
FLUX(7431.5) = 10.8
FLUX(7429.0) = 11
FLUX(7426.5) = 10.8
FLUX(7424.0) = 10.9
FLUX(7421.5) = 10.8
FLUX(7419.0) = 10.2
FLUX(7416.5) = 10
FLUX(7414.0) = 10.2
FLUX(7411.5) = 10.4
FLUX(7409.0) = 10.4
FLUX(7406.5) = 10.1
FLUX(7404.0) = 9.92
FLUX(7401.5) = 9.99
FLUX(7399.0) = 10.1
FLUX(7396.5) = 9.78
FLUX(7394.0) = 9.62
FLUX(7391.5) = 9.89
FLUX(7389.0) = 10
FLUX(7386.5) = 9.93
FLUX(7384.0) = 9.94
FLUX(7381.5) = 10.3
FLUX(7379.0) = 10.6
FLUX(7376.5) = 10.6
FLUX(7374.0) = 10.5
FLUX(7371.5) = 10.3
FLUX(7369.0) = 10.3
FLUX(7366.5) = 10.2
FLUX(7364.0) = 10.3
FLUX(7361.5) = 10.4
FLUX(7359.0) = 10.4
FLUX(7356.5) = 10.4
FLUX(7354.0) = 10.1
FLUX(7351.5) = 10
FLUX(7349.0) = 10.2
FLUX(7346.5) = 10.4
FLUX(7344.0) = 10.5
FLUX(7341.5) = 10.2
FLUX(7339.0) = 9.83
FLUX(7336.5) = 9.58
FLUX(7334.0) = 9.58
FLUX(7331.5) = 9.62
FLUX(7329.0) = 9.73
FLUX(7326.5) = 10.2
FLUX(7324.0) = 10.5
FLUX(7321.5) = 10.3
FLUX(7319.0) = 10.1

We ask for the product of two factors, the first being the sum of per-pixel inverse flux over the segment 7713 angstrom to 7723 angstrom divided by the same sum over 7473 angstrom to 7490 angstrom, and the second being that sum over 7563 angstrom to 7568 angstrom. 0.1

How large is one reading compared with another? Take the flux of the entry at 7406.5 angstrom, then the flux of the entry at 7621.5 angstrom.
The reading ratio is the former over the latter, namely 0.96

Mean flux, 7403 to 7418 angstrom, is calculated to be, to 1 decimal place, 10.2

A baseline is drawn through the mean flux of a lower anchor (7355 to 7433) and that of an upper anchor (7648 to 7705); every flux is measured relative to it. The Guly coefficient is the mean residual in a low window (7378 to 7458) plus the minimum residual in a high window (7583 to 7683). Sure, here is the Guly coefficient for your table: -0.5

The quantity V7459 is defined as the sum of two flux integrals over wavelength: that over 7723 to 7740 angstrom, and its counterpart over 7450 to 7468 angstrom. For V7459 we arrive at 341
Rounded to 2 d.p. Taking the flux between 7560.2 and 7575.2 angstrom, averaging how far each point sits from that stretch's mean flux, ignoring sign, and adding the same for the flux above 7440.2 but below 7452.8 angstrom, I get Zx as 0.22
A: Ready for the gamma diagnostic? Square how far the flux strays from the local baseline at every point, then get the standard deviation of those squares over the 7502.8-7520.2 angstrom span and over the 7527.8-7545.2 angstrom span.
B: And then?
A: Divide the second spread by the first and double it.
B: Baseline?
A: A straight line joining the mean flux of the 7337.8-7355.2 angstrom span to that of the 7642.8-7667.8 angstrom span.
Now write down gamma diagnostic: 2.8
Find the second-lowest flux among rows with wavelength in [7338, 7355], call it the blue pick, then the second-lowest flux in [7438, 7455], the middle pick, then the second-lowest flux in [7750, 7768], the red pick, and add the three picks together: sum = 29.3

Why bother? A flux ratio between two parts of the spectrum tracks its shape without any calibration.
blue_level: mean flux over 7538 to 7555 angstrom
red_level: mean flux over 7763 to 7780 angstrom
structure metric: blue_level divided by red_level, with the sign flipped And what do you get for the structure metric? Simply -1.10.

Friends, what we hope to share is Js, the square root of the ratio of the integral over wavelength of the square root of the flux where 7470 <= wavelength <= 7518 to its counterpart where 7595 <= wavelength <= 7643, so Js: 1.007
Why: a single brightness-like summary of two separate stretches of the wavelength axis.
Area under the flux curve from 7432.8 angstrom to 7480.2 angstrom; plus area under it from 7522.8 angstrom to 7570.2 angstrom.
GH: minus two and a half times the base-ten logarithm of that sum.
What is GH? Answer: -7.47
